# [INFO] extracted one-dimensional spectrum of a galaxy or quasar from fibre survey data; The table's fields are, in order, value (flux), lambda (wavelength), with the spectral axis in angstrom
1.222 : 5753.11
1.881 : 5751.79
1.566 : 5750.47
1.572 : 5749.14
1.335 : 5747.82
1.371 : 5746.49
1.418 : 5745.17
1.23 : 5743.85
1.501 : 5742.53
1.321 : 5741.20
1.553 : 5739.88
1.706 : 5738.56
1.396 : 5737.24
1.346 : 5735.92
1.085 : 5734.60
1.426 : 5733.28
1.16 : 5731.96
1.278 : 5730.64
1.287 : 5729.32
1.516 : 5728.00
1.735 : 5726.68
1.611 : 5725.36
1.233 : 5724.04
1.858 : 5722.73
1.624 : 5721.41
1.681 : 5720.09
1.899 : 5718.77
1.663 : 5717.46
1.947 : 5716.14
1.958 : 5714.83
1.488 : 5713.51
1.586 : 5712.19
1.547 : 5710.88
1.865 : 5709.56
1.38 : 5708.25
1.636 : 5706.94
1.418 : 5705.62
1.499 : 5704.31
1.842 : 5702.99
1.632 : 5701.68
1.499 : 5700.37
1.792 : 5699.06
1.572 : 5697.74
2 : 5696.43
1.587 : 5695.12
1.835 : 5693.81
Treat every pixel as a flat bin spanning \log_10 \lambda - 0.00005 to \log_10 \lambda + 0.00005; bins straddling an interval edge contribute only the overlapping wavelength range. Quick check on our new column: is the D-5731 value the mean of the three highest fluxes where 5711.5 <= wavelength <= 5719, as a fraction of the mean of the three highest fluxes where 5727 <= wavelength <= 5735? 1.37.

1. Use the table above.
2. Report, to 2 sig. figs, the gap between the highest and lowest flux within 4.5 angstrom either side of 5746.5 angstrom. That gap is 0.34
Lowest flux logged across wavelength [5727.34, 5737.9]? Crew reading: 1.085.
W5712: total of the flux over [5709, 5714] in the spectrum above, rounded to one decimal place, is 6.5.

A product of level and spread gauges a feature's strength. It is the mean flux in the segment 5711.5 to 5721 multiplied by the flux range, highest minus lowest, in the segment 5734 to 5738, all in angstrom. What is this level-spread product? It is 0.54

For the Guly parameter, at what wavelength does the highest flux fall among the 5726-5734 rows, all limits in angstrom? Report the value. 5726.68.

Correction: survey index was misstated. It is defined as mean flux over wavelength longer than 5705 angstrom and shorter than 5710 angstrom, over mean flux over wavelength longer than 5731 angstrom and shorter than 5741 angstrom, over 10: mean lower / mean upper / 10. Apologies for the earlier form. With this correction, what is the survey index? 0.114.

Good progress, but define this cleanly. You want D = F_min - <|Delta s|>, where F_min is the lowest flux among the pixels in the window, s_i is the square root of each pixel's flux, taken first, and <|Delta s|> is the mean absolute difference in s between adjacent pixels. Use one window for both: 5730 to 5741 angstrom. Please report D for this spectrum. 0.99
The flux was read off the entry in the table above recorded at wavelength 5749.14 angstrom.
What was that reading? 1.572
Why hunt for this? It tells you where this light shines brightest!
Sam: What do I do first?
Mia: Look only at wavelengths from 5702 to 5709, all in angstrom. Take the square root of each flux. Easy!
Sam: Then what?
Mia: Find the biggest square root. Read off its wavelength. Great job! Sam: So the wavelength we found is 5702.99 angstrom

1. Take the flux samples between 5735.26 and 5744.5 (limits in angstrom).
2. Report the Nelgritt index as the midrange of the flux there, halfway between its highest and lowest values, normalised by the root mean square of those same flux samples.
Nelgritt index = 1.017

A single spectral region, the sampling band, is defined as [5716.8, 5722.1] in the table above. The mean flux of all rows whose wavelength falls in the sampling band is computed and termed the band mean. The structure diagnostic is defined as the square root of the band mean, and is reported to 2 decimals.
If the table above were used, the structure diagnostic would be 1.31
